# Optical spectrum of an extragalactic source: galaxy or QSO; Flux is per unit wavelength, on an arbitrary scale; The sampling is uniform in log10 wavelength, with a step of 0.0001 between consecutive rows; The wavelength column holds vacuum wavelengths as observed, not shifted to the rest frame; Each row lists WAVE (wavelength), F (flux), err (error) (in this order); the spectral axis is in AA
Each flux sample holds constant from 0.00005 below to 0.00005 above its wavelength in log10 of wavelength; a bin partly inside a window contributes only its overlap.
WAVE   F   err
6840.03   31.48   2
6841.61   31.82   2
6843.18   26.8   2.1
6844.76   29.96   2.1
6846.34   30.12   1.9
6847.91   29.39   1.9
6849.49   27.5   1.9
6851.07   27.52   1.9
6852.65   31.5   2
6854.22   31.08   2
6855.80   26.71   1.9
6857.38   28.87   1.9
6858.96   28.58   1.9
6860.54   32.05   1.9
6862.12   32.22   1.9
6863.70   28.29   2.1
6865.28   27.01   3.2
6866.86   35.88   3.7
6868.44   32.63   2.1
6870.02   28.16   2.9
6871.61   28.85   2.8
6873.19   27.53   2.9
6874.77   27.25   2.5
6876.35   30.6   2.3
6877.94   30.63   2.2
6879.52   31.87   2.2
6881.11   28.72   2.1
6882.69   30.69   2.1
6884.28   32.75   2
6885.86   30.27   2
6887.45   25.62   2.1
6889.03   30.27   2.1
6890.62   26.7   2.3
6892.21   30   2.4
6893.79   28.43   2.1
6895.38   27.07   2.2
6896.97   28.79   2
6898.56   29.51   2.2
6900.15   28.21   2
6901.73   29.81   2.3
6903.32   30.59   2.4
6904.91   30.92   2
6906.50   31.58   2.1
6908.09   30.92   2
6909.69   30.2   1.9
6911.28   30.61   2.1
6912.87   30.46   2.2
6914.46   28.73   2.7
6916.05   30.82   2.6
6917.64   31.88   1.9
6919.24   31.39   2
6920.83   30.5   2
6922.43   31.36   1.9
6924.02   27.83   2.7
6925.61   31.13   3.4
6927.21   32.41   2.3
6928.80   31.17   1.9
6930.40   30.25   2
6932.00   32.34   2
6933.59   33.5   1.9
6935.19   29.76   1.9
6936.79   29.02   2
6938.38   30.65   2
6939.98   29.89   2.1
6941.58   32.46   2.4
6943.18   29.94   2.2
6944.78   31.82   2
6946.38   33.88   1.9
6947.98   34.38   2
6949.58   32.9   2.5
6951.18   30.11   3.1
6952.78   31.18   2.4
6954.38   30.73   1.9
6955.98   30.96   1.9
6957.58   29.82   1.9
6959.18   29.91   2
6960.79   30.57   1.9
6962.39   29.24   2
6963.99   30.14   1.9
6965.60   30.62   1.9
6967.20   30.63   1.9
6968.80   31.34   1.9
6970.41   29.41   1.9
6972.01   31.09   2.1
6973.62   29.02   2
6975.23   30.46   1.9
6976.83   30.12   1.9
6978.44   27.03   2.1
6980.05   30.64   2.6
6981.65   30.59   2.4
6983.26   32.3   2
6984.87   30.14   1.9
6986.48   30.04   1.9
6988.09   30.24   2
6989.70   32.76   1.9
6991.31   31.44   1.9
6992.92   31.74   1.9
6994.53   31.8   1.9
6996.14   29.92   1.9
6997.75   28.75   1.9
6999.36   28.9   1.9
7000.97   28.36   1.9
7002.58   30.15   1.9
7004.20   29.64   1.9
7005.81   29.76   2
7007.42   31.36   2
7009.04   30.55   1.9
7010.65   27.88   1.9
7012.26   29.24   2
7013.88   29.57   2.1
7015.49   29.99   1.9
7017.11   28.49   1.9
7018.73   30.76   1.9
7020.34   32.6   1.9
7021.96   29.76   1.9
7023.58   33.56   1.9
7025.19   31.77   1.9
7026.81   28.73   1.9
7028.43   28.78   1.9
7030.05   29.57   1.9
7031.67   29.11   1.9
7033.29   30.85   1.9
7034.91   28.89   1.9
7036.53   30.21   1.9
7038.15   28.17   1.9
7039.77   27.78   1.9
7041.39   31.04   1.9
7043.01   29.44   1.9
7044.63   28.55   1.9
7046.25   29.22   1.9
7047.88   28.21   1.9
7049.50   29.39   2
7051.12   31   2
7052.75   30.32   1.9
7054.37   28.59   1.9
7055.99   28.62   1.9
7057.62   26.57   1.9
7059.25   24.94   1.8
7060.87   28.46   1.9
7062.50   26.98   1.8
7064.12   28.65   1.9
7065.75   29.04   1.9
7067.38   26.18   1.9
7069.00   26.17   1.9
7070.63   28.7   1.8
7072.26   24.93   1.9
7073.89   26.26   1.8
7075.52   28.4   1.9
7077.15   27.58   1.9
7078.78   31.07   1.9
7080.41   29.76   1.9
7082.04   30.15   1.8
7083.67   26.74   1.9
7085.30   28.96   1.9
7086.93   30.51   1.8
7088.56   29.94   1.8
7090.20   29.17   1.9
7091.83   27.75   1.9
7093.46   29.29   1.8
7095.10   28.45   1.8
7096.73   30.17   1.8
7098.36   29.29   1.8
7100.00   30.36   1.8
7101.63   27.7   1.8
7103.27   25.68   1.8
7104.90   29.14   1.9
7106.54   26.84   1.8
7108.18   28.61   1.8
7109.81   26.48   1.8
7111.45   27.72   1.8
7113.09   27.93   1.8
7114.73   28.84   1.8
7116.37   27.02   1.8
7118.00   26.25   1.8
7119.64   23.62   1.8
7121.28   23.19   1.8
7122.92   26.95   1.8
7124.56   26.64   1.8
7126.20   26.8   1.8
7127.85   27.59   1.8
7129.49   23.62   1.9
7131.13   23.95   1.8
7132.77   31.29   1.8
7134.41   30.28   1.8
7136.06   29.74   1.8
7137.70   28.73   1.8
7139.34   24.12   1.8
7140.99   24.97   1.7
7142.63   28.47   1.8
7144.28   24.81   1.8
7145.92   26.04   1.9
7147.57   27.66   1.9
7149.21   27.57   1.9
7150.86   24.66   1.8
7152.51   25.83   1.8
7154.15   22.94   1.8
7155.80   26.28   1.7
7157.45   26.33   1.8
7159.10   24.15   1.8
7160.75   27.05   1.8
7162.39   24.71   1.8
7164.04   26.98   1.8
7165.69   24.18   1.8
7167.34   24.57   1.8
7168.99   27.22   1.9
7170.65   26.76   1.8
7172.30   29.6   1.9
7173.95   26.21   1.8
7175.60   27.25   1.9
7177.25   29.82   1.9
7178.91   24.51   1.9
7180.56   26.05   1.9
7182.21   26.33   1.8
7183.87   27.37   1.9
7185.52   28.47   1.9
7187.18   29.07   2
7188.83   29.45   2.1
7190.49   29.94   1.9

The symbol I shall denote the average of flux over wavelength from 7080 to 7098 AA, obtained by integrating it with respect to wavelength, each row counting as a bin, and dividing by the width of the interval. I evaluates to 29.2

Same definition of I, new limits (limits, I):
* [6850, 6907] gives 29.6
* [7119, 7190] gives 26.6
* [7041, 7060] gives 28.8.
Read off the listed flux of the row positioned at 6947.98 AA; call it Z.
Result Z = 34.38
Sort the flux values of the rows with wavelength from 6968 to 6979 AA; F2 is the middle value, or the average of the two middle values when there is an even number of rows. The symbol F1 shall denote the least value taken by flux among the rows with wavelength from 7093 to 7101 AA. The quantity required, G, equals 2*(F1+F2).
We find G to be 117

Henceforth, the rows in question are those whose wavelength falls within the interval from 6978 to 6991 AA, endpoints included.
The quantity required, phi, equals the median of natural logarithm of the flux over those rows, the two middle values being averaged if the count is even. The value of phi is 3.41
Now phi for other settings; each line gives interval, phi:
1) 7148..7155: 3.23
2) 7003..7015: 3.39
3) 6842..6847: 3.40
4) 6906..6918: 3.42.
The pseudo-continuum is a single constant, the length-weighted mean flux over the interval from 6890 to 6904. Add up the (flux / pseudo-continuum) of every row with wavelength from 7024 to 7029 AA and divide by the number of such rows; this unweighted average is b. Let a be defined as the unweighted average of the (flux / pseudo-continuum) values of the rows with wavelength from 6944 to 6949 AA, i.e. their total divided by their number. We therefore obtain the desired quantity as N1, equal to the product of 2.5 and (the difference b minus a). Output -0.31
